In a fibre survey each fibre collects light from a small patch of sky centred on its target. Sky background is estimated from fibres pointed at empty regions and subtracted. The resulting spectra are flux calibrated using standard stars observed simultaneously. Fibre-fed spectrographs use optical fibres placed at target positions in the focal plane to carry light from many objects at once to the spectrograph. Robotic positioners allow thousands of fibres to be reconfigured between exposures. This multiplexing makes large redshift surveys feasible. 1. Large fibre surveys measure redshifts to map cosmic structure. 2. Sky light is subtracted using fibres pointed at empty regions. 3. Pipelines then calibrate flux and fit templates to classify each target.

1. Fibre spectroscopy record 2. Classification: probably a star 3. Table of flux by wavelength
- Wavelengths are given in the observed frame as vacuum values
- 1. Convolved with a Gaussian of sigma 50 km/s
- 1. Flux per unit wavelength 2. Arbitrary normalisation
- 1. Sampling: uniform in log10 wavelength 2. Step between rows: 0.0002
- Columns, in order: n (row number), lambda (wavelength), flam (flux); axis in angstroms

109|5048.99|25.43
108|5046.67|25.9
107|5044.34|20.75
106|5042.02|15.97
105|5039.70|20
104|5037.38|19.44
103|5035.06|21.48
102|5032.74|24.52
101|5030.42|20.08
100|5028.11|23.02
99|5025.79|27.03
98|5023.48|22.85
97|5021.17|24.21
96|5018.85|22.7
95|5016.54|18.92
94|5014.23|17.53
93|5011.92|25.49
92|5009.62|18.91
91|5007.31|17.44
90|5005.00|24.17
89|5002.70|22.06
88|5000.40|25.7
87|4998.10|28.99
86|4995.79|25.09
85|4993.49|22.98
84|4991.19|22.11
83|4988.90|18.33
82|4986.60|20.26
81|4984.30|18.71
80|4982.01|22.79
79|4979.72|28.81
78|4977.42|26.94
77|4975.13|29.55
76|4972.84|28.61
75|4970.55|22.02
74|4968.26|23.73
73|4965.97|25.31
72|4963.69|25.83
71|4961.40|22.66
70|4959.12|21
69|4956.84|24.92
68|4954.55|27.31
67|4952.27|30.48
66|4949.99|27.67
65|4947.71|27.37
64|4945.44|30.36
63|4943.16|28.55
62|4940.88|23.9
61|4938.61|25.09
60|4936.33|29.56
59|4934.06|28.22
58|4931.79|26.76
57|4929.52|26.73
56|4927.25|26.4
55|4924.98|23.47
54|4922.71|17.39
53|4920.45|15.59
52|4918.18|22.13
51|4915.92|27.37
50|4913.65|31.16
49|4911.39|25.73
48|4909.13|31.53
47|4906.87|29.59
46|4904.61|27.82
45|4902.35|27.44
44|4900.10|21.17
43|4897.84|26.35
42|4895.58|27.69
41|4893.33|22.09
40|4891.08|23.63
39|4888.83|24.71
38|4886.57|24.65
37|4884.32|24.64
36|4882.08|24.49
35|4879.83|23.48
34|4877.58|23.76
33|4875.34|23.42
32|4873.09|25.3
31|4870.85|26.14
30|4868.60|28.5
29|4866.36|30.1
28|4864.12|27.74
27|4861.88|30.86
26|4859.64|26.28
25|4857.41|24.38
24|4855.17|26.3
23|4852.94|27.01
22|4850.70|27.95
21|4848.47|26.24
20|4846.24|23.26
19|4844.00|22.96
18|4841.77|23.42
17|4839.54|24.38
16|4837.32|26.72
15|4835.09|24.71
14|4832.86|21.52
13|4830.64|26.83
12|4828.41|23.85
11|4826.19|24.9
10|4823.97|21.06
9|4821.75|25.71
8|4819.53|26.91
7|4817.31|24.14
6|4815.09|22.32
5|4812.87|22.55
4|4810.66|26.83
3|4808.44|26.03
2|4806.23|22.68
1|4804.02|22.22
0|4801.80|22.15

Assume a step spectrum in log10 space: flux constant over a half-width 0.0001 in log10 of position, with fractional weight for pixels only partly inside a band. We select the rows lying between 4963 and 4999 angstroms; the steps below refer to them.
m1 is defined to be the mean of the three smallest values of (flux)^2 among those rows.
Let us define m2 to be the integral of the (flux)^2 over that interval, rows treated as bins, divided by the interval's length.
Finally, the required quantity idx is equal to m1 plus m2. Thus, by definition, 970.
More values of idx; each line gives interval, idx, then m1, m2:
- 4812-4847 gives 1052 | 468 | 584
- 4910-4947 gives 1017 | 345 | 672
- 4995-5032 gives 852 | 323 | 529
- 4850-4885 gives 1250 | 555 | 695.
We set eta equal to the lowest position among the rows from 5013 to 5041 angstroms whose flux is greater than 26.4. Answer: 5025.79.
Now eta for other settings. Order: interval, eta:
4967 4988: 4972.84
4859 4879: 4861.88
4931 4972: 4931.79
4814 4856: 4819.53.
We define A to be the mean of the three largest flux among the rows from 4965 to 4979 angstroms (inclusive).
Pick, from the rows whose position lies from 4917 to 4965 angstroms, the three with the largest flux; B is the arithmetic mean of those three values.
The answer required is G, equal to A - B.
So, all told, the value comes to -1.8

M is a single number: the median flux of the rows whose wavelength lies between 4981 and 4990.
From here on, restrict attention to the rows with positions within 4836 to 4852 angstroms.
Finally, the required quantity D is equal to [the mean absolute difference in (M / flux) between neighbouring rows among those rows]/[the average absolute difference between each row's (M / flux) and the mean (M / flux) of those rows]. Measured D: 0.9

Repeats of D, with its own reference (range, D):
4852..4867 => 1.4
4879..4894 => 0.8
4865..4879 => 0.7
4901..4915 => 1.6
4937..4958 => 1.3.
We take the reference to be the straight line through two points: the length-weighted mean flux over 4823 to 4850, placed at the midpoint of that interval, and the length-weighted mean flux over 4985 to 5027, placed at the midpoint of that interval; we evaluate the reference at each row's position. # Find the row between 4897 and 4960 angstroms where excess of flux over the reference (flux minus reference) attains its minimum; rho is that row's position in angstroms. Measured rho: 4920.45 angstroms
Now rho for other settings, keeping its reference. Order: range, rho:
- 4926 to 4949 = 4940.88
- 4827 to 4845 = 4832.86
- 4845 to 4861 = 4846.24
